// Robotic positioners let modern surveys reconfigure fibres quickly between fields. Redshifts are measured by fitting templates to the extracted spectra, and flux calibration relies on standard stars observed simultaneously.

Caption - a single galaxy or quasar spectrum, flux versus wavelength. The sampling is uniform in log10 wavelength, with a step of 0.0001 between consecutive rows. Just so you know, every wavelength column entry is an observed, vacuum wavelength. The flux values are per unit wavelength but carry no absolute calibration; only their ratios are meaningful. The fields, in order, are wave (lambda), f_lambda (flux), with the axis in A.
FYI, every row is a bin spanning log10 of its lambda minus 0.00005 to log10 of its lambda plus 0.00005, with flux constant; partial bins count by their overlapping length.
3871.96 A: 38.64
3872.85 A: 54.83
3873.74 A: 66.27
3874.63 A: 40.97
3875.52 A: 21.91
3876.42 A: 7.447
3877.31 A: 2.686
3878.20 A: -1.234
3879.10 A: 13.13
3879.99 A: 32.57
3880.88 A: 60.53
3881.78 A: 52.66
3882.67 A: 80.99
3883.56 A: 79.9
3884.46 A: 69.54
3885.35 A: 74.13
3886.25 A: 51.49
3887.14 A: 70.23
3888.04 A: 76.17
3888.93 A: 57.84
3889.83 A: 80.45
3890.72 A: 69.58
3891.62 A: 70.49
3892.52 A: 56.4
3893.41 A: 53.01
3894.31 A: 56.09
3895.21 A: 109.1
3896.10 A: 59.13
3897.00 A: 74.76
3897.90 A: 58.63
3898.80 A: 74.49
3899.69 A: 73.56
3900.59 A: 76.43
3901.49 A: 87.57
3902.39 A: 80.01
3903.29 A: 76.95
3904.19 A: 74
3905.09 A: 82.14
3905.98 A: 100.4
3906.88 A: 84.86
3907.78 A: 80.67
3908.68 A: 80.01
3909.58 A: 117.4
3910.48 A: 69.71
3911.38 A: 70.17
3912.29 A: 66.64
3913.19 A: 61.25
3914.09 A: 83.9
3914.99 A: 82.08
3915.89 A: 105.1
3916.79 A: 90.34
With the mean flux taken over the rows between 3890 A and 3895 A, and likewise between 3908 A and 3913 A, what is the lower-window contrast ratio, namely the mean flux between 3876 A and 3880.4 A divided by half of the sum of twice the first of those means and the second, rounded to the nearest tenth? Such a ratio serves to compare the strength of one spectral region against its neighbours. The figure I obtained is 0.1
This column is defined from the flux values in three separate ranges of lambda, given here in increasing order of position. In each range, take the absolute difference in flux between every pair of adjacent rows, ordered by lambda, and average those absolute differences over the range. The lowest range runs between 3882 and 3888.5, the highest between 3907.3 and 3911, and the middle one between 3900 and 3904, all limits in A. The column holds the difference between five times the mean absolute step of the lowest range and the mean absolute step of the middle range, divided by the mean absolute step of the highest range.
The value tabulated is 2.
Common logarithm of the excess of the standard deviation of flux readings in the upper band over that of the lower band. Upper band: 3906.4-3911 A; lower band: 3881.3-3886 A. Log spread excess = 0.8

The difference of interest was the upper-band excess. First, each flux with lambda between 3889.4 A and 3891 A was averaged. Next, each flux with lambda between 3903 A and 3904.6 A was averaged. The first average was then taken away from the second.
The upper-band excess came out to 0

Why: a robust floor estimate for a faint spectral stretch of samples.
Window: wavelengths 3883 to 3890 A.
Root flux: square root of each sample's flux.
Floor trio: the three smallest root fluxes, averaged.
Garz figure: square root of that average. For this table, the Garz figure 2.78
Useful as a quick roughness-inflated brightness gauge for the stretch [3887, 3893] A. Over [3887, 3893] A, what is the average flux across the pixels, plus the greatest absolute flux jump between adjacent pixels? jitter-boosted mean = 91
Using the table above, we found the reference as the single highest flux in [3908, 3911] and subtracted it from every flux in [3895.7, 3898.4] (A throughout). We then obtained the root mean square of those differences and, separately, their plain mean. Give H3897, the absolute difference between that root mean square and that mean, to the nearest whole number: 107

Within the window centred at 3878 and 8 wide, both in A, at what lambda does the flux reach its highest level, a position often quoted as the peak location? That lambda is 3880.88 A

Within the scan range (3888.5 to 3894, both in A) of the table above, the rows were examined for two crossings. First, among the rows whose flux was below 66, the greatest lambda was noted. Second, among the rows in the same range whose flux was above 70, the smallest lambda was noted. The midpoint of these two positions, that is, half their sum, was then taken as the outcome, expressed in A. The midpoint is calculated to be 3891.6 A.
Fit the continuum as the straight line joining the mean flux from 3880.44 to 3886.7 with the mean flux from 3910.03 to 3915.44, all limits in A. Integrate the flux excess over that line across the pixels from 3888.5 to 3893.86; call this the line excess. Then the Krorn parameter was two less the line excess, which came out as 22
